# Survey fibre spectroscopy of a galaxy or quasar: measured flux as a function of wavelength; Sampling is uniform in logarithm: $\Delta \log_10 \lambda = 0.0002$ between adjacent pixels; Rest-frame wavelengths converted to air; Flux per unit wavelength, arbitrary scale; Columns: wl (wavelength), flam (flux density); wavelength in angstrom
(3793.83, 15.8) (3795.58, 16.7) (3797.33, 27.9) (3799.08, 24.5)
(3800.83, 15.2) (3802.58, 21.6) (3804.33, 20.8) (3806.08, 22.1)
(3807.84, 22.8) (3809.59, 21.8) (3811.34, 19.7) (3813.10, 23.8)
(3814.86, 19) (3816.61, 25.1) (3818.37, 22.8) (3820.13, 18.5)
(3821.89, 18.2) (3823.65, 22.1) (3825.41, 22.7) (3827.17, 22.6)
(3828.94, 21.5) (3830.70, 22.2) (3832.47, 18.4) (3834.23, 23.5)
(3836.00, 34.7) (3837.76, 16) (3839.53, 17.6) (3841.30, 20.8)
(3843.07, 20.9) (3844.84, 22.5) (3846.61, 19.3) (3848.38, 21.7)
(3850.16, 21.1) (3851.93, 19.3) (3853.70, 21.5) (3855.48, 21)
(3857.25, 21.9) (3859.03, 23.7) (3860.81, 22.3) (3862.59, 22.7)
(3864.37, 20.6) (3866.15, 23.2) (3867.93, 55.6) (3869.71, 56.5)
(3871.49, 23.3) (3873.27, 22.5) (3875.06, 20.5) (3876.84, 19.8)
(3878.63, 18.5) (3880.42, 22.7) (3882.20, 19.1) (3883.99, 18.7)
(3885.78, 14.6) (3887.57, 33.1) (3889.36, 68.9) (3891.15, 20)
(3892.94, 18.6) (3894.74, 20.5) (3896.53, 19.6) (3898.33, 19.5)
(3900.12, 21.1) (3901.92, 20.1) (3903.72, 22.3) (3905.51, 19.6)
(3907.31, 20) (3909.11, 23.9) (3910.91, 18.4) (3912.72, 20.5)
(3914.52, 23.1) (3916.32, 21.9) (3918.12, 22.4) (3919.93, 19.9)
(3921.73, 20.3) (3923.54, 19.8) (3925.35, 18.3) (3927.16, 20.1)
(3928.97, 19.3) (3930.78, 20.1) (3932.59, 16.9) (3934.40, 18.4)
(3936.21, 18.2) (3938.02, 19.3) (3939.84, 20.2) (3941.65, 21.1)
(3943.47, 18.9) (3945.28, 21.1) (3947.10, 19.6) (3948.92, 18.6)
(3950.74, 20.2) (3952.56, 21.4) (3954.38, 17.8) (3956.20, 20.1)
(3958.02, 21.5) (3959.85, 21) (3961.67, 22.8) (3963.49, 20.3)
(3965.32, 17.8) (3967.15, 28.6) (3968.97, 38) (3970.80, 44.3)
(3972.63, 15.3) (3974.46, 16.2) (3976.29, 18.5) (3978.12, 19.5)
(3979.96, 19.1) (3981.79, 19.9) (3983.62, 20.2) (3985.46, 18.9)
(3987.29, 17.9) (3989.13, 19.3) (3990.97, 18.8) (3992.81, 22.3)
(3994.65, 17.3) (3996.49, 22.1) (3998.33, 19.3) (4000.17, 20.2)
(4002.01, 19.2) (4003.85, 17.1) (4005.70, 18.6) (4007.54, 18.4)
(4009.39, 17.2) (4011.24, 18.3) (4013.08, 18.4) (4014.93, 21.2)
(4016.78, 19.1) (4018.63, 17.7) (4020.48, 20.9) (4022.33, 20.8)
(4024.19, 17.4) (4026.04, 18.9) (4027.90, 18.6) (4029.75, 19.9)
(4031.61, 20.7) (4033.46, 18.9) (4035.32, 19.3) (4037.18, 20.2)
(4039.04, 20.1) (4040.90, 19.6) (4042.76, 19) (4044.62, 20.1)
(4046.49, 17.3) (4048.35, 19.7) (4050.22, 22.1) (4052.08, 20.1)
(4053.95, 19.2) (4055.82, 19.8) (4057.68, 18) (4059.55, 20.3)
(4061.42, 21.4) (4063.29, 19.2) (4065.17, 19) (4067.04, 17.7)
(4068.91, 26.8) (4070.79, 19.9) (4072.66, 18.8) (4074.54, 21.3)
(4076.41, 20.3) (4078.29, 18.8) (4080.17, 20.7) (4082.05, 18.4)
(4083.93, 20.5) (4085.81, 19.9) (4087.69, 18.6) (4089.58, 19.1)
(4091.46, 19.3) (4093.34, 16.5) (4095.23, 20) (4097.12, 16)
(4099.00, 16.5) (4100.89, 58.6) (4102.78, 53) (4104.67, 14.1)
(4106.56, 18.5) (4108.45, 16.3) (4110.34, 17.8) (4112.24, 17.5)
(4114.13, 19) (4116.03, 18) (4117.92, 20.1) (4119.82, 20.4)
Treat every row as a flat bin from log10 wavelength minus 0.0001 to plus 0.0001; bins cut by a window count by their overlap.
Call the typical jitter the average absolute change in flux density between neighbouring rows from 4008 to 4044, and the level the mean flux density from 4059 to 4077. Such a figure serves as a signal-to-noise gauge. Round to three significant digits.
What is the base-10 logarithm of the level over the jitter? 1.22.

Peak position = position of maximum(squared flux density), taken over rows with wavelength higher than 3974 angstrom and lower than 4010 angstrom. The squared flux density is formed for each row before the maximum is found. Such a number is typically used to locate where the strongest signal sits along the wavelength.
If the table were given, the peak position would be 3992.81 angstrom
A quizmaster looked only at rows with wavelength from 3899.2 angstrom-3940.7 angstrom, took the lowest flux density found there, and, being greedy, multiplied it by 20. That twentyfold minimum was 338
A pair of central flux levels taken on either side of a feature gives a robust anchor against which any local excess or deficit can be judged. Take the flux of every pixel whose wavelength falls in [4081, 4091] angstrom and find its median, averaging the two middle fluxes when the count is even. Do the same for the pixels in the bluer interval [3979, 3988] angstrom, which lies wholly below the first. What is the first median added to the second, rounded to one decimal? 38.2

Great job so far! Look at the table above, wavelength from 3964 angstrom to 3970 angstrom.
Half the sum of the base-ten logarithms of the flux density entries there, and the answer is 2.14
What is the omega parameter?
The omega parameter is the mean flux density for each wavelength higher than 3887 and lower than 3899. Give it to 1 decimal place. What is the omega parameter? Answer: 28.6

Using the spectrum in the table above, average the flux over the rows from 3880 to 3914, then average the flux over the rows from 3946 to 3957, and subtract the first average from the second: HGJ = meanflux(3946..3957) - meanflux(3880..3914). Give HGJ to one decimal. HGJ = -3.6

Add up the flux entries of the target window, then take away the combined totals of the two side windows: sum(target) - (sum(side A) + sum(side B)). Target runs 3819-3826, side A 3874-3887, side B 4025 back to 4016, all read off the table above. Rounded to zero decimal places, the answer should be -148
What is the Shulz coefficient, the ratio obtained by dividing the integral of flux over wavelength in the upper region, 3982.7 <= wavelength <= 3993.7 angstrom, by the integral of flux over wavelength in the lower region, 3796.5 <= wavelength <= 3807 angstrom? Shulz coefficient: 0.93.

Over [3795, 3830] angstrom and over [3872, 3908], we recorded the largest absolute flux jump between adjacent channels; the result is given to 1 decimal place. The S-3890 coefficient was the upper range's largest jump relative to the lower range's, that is 4.4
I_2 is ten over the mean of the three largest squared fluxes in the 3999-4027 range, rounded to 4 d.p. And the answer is 0.0227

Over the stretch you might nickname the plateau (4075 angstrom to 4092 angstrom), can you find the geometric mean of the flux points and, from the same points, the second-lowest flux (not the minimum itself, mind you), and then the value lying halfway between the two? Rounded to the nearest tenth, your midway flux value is 19.0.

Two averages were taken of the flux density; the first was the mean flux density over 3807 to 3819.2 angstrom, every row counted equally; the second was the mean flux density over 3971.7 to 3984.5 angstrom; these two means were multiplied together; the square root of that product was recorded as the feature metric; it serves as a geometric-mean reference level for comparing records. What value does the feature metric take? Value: 20.2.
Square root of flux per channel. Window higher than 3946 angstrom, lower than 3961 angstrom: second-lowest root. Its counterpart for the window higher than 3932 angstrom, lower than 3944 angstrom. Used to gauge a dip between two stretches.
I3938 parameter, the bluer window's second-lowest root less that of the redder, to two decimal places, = -0.05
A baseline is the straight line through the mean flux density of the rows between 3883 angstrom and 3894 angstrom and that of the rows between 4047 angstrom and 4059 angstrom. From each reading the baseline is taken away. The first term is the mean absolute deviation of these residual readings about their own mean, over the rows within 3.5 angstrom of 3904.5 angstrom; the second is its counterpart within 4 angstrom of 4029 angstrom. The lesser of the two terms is 0.9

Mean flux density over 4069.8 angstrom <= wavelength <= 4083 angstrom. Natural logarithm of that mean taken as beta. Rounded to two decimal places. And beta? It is 2.98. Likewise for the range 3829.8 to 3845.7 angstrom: 3.08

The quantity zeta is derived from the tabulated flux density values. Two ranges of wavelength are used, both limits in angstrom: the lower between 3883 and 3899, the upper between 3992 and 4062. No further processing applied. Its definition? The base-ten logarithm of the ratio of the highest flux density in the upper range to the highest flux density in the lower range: -0.49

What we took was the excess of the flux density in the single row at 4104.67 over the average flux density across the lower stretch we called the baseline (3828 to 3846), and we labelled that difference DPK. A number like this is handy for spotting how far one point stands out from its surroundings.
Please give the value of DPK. -8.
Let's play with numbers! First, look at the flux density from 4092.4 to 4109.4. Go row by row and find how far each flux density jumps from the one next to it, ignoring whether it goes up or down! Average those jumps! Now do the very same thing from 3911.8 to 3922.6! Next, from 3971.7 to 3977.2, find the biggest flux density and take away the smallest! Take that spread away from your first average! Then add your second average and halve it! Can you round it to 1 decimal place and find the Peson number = 5.4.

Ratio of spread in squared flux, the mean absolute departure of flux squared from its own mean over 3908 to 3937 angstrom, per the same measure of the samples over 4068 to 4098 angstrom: 1.0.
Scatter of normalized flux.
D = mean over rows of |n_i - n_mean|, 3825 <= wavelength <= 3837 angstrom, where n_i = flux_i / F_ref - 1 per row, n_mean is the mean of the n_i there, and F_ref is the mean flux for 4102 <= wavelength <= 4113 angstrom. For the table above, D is 0.14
